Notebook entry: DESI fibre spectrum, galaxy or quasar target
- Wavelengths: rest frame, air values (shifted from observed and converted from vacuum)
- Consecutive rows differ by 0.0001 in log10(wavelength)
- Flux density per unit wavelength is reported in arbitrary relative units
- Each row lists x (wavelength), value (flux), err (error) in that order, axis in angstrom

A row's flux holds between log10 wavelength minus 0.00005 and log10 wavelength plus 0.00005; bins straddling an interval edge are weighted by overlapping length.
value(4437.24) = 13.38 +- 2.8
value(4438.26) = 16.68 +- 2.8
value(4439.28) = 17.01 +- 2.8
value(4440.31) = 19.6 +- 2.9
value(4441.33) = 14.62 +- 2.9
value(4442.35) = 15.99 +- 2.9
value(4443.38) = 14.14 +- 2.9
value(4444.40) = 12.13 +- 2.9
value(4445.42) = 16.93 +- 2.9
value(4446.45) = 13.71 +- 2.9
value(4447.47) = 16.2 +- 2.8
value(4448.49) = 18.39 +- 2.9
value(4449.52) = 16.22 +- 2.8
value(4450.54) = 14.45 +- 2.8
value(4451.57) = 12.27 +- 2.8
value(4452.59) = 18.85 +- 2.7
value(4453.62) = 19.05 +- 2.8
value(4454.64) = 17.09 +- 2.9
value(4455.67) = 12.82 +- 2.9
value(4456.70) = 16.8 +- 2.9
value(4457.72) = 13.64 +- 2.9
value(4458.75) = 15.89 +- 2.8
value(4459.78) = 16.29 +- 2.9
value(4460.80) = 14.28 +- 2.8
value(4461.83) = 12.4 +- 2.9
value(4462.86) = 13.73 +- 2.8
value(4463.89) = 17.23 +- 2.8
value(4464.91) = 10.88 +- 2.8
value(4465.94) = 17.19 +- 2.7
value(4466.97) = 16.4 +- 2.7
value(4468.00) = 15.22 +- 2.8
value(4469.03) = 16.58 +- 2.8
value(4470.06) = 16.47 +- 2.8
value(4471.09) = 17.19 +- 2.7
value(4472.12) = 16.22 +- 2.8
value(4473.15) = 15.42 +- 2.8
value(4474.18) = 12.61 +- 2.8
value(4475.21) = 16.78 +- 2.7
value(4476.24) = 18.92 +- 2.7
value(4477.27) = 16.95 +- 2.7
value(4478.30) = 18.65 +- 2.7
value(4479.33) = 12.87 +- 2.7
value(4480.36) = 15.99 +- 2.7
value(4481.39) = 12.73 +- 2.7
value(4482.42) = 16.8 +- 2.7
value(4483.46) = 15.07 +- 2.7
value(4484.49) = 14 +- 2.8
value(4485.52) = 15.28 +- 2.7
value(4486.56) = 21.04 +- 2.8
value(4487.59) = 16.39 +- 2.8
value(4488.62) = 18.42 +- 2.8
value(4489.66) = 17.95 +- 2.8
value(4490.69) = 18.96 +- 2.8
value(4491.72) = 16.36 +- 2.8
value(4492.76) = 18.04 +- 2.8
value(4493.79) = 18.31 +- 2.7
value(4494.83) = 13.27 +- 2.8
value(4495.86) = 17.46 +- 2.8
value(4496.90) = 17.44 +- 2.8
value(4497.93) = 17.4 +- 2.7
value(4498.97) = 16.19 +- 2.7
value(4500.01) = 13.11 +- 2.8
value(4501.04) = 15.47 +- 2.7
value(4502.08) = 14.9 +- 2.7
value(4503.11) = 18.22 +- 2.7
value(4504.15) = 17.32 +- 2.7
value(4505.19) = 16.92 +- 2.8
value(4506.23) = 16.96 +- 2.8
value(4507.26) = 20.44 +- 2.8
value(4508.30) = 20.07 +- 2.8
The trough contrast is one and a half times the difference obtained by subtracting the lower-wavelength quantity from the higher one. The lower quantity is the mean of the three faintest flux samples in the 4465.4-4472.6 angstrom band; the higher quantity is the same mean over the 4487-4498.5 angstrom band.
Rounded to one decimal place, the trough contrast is -0.9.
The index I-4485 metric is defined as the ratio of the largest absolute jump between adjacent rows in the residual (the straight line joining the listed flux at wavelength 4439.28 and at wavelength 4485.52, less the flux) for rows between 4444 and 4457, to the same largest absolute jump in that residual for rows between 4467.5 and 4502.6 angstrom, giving 1.14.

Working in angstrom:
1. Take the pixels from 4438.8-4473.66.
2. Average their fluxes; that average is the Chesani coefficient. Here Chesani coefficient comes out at 15.6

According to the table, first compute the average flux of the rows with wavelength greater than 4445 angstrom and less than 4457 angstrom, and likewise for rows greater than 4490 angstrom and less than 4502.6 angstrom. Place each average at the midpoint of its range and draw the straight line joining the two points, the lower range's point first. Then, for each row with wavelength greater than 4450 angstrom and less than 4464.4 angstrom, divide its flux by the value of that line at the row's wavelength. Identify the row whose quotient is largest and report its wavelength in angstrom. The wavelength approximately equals 4453.62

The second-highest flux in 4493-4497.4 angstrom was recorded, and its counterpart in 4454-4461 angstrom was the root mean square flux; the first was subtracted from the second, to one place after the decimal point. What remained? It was -2.1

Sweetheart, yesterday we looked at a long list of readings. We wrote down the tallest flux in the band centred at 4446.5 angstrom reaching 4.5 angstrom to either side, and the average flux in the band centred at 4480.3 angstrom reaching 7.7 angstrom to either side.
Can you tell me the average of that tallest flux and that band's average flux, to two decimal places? 17.18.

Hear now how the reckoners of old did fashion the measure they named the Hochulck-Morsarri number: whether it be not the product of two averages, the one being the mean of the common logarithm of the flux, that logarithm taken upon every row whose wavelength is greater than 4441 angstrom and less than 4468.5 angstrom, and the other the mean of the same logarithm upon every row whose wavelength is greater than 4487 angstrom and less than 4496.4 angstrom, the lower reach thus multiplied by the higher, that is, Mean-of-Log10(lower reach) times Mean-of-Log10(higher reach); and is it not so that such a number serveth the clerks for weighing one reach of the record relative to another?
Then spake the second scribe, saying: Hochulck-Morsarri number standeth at 1.46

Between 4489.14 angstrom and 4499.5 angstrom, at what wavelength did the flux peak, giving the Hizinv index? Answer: 4490.69 angstrom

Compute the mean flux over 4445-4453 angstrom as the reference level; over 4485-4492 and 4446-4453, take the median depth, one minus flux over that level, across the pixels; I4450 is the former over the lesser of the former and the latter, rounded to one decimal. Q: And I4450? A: 1.0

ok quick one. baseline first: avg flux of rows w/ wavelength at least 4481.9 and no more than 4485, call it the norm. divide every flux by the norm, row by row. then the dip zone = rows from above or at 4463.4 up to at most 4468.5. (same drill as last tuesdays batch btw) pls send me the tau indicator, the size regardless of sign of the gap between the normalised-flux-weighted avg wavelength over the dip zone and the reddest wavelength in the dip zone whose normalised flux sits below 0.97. 1.1 angstrom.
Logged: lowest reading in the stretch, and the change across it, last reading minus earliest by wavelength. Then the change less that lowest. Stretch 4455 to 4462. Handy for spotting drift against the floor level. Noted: -12.8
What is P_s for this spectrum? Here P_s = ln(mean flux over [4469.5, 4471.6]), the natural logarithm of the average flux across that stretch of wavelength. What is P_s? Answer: 2.82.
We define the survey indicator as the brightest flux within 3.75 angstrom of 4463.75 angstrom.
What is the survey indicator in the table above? 17.23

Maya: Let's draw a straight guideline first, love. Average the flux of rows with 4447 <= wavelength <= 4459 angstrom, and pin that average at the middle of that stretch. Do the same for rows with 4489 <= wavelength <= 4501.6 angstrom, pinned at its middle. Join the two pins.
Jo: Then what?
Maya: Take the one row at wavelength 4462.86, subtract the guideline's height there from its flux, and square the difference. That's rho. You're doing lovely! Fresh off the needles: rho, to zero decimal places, 6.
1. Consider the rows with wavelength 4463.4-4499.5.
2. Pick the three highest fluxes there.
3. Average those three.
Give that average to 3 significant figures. 19.6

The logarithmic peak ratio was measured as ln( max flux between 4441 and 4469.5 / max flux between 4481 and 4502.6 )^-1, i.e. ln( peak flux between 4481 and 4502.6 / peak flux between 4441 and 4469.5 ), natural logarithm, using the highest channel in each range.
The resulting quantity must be 0.10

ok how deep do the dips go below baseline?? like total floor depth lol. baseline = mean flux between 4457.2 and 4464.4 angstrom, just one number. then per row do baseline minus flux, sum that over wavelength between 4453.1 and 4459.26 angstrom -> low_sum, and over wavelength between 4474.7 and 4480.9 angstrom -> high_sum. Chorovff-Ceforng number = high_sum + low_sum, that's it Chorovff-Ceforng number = -18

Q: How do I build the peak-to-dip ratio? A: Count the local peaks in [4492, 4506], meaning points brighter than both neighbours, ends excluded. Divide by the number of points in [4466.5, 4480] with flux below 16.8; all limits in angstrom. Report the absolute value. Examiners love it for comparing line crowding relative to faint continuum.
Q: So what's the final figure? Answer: 0.44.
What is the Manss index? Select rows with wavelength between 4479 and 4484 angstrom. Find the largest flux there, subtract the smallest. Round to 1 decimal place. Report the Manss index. 4.1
